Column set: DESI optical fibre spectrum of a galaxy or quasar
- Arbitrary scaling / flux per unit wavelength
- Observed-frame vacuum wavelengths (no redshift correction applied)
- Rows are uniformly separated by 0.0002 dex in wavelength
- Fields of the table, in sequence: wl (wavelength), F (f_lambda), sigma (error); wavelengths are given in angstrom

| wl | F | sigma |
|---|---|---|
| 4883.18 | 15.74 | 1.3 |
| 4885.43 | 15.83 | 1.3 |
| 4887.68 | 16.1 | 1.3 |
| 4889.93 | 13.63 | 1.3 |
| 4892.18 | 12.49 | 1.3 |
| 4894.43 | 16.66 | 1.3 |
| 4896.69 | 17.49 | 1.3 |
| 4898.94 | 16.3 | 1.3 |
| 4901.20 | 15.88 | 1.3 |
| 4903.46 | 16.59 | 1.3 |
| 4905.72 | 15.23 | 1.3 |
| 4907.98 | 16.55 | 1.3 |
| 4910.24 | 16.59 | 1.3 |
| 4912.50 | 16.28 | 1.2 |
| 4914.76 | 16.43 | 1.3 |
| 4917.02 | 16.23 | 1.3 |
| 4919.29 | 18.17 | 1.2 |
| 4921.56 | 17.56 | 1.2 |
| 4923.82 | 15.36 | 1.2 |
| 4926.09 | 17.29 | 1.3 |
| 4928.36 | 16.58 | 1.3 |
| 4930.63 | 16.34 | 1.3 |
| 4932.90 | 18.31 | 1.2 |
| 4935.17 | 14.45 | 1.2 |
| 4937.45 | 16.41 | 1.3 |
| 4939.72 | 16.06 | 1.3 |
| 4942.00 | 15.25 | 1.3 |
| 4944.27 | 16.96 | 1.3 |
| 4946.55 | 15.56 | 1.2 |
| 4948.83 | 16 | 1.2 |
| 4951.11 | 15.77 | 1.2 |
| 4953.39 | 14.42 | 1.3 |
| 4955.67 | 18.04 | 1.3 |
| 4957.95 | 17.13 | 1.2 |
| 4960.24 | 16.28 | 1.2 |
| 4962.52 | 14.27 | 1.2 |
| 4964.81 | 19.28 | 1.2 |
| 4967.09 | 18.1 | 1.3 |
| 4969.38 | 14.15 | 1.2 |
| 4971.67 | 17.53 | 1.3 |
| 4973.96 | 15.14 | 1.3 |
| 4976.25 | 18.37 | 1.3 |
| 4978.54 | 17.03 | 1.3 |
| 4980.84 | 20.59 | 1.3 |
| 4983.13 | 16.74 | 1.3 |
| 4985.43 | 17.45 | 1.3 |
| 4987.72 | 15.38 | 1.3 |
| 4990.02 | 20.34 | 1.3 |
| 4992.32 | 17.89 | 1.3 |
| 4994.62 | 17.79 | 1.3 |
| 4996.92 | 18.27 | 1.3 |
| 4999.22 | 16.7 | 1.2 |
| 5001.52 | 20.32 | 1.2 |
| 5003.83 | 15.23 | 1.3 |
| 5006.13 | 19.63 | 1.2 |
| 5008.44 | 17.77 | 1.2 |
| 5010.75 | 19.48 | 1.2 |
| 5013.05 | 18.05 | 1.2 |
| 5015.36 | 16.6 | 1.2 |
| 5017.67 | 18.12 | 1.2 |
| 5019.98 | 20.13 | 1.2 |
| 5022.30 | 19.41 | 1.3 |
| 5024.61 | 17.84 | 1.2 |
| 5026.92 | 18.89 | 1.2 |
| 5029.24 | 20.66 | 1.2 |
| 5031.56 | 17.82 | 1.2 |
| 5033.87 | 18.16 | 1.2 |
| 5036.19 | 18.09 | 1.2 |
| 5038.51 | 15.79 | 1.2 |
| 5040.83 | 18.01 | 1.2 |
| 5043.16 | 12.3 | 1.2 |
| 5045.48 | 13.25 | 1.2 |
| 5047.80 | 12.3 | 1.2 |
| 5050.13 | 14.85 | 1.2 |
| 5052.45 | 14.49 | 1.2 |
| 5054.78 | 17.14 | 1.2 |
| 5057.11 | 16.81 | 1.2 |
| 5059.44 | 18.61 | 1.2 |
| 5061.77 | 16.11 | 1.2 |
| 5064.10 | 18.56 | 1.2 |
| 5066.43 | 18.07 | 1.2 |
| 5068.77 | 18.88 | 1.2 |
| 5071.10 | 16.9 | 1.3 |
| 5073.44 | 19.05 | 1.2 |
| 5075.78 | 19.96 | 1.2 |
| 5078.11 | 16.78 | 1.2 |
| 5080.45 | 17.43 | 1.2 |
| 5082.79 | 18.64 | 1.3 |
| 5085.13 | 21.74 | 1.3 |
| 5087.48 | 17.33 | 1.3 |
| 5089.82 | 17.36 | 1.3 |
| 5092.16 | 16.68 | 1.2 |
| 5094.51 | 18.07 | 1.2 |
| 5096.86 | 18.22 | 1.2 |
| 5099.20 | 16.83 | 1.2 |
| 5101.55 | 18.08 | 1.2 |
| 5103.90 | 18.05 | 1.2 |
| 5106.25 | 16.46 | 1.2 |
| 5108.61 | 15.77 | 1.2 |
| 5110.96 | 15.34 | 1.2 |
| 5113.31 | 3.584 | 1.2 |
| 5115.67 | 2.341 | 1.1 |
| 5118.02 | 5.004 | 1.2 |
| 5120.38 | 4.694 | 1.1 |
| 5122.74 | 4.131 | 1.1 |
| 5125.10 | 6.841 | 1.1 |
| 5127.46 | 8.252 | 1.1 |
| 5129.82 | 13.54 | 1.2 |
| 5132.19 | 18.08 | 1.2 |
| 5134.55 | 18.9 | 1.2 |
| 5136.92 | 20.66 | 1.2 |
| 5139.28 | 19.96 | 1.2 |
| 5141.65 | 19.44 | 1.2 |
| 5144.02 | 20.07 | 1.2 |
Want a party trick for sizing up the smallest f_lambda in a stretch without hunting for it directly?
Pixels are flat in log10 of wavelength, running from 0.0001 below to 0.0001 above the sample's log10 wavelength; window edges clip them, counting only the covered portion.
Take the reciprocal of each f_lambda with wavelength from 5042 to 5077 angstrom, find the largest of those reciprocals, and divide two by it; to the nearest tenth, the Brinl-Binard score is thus 24.6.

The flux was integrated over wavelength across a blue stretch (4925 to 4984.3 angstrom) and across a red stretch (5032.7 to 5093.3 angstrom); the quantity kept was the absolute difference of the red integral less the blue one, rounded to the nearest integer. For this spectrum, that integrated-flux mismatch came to 48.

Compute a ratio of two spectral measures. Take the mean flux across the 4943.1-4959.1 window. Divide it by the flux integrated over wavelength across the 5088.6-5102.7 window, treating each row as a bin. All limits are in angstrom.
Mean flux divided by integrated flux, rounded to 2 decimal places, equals 0.07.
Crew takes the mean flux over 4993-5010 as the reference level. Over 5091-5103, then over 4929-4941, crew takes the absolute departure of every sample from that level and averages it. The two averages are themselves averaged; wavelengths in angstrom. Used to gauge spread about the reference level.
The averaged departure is 1.2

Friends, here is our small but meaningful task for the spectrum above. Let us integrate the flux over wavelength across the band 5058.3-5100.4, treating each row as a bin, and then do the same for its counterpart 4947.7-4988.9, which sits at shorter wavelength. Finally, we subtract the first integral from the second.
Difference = -70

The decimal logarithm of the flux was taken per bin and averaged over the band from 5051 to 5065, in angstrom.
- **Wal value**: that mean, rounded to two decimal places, 1.23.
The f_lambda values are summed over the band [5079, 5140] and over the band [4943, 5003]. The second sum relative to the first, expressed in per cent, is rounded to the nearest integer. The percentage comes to 120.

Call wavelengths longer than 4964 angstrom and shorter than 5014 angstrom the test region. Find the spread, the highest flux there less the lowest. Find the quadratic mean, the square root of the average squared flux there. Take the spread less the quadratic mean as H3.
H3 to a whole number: -11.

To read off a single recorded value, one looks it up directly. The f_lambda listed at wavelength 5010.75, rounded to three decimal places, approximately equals 19.480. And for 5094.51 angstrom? 18.070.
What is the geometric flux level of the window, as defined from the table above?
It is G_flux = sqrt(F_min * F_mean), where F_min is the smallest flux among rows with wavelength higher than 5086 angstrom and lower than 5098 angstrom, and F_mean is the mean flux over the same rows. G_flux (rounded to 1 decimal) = 17.1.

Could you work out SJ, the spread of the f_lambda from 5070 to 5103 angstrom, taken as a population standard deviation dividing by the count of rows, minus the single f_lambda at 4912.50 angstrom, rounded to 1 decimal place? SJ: -14.9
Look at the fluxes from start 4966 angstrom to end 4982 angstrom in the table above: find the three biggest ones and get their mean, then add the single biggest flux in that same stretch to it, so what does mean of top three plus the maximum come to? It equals 39.6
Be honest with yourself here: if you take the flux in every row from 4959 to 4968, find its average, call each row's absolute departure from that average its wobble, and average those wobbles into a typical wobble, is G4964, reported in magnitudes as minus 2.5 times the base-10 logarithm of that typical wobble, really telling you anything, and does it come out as -0.6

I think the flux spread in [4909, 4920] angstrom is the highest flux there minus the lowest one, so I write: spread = 1.9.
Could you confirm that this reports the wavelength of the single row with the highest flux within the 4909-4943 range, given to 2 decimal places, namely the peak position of 4932.90 angstrom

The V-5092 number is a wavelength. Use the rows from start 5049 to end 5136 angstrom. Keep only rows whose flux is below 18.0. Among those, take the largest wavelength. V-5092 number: 5129.82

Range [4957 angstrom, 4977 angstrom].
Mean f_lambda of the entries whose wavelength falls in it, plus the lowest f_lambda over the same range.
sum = 30.8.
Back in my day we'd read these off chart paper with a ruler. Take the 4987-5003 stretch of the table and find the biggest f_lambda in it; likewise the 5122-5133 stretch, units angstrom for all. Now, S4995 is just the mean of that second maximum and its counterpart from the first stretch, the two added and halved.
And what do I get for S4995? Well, 19.2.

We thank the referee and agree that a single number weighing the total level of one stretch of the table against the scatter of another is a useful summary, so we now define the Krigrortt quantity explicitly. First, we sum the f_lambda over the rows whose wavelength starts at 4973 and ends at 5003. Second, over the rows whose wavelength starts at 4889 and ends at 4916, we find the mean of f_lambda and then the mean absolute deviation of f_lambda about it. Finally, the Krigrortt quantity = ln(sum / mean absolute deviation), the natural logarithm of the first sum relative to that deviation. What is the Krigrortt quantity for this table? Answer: 5.42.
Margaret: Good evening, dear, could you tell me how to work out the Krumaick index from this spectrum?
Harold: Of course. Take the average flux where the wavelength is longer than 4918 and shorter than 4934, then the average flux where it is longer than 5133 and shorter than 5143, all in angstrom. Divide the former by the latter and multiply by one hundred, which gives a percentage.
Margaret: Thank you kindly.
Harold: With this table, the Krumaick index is 87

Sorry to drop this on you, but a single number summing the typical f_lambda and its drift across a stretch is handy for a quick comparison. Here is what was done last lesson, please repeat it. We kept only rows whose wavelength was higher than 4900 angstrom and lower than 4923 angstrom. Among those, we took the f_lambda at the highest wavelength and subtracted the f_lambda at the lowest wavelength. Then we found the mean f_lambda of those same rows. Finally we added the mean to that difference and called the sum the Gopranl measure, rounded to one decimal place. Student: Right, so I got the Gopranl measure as 18.2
